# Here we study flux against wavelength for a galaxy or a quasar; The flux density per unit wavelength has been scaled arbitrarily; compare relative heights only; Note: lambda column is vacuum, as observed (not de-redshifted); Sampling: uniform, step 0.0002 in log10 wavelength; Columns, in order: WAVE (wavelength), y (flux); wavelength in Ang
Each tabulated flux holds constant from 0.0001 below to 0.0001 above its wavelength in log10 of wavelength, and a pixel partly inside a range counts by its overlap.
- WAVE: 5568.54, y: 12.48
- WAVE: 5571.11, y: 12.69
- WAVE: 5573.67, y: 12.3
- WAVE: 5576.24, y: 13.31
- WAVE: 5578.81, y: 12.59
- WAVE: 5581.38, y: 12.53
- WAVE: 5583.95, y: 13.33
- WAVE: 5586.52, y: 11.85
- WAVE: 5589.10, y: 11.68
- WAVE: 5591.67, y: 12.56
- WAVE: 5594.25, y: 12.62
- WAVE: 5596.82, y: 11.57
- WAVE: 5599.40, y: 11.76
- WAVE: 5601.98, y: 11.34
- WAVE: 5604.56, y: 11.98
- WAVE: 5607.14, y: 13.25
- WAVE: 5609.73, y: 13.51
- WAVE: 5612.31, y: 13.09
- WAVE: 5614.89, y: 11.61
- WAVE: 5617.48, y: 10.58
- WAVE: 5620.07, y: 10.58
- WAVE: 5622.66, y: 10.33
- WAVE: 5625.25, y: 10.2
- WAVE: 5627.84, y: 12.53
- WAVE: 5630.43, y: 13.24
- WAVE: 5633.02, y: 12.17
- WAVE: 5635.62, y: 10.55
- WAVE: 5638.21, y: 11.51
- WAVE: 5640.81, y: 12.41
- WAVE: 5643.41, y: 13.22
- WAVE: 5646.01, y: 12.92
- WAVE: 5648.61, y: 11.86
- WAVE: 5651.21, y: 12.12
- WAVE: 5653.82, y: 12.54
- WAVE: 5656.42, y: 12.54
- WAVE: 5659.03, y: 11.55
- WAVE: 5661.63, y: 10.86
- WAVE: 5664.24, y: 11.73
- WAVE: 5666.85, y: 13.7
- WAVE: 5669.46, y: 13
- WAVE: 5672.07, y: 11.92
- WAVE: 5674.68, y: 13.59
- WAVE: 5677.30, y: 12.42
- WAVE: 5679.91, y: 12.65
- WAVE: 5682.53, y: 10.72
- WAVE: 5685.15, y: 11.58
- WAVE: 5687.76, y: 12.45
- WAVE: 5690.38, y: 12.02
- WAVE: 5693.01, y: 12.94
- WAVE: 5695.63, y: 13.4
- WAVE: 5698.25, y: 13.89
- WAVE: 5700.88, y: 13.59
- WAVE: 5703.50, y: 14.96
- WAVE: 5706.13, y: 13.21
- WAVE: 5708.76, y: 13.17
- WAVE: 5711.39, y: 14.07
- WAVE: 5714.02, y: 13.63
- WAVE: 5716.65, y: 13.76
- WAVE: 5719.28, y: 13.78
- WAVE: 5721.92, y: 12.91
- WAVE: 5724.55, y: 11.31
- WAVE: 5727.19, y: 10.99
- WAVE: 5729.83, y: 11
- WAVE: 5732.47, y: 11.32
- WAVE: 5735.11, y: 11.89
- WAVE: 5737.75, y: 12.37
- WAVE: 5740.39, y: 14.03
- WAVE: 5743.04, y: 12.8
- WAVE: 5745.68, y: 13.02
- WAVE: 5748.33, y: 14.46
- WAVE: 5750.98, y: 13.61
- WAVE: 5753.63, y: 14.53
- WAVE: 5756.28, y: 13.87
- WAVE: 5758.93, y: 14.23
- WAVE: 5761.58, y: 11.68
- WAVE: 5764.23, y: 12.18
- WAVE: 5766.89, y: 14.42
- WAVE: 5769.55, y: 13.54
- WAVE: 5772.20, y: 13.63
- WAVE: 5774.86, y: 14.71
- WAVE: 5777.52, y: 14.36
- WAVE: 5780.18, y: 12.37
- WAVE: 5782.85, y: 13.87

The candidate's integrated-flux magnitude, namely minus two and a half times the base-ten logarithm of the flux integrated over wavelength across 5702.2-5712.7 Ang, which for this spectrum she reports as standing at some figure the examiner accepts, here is -5.41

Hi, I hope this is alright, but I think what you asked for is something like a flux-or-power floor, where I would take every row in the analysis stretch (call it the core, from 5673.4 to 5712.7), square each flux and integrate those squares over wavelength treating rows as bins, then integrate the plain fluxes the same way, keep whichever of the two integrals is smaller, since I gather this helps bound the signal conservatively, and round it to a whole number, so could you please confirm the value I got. 510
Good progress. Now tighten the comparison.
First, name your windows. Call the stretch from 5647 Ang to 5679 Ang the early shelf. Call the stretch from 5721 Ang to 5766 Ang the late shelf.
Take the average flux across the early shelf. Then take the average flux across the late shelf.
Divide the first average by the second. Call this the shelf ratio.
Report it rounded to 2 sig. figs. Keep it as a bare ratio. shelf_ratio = 0.97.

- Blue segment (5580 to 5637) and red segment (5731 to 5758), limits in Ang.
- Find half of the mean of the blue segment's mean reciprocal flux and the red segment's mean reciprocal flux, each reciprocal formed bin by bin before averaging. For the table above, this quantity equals 0.0402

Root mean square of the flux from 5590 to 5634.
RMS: 12.0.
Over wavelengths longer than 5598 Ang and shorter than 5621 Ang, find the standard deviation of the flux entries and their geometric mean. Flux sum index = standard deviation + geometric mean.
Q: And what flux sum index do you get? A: 13.0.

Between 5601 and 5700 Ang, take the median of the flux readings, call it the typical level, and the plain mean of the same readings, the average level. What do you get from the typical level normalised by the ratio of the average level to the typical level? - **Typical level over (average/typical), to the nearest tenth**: 12.4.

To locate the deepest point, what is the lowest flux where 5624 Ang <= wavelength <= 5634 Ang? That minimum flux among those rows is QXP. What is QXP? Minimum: 10.2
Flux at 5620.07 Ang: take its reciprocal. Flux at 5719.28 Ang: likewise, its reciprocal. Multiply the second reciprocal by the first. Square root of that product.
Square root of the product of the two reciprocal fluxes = 0.083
